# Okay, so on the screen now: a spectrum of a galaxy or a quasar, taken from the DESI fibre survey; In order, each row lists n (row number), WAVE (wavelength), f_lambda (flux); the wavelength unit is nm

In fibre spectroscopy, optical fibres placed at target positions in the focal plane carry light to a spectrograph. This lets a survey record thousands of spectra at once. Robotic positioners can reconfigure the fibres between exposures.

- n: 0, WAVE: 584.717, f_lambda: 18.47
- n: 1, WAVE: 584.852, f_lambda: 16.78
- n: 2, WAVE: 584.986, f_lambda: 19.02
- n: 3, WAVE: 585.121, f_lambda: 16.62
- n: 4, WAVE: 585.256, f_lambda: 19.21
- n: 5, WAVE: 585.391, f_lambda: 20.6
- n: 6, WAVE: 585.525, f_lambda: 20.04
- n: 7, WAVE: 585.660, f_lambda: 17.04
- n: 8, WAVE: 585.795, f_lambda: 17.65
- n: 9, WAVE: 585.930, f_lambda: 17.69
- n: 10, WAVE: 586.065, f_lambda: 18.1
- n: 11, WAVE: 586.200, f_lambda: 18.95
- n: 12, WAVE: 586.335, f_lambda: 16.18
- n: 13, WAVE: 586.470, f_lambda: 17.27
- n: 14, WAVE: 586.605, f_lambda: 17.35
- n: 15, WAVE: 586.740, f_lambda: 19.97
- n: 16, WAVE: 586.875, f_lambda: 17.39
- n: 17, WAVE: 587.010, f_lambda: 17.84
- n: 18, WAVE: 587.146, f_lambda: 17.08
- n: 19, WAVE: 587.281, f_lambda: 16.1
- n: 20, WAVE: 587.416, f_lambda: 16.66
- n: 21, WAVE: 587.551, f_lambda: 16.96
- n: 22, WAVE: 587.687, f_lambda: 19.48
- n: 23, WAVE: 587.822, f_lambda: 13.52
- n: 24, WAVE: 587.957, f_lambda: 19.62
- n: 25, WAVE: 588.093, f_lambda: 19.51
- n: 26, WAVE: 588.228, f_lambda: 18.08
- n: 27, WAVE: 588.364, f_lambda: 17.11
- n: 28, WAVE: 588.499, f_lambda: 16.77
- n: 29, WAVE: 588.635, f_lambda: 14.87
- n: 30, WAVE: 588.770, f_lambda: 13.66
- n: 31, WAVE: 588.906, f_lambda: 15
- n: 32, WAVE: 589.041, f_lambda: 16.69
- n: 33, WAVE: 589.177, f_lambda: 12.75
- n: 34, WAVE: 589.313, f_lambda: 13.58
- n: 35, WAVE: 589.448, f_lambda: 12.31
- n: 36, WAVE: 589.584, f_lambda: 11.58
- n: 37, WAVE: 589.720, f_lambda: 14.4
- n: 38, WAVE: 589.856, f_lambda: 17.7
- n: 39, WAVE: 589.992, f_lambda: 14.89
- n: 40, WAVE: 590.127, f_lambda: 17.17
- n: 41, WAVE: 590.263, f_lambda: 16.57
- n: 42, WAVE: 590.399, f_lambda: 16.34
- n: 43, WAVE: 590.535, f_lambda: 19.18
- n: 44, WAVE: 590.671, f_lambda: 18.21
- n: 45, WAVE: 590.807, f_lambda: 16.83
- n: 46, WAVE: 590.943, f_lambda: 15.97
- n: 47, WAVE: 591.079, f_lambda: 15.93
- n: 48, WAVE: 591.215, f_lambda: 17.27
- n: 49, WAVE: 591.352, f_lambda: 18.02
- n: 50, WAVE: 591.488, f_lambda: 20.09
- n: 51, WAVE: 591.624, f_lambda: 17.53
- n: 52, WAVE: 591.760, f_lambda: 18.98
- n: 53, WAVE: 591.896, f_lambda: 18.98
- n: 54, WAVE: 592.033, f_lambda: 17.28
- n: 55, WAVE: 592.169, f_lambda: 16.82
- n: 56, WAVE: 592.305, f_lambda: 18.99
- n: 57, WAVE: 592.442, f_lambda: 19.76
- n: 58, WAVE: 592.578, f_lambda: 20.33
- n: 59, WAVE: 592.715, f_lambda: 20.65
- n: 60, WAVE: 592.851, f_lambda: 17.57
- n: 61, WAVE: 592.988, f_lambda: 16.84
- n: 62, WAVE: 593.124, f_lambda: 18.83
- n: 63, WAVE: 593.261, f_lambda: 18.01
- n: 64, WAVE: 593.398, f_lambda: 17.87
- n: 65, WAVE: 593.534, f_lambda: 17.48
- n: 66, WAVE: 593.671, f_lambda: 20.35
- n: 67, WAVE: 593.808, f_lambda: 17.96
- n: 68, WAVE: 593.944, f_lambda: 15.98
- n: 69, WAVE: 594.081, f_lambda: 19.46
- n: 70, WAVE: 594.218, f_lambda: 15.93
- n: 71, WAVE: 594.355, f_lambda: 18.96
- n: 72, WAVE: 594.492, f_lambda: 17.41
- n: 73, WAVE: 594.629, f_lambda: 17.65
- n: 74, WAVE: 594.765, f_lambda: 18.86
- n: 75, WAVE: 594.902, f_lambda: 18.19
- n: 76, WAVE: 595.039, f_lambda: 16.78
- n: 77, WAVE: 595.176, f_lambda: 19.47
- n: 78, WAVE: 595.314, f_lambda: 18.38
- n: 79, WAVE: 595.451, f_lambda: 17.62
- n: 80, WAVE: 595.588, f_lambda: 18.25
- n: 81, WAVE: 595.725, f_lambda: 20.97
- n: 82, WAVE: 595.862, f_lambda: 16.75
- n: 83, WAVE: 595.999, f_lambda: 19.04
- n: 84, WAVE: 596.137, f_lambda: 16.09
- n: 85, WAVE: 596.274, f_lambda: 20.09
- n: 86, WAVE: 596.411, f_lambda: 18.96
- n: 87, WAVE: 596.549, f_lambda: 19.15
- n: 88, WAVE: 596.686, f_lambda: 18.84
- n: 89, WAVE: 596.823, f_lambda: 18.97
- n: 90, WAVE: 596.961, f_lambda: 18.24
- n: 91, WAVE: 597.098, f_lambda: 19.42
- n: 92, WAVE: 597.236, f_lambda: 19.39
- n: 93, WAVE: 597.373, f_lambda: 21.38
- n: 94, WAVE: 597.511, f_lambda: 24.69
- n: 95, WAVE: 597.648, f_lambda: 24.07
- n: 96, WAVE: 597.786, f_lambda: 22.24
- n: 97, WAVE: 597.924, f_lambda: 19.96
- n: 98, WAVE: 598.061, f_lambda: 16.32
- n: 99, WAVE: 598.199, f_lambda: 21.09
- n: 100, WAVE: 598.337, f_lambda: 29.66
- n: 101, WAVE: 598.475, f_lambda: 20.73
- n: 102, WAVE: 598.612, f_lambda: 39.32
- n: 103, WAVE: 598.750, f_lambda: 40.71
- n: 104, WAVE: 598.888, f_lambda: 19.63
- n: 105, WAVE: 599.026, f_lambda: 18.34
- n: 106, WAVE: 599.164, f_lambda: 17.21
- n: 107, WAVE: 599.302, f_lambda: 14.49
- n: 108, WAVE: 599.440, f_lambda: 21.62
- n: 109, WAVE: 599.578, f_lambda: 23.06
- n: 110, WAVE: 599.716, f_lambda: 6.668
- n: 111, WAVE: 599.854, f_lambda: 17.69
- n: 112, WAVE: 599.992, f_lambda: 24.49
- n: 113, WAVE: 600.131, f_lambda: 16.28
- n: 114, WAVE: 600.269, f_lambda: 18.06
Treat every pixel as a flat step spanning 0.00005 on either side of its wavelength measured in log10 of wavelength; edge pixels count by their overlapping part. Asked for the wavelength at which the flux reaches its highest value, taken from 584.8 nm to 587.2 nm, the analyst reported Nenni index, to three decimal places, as 585.391 nm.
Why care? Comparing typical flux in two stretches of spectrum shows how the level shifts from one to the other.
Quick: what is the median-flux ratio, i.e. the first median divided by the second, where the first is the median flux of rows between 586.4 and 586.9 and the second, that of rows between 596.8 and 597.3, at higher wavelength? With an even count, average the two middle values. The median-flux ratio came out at 0.91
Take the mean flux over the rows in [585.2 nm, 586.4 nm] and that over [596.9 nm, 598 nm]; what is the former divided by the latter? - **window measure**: 0.868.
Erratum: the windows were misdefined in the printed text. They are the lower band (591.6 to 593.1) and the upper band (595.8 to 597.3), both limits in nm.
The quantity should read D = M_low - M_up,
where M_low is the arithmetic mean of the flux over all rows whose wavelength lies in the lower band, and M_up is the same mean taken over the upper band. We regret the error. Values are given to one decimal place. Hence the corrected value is -0.1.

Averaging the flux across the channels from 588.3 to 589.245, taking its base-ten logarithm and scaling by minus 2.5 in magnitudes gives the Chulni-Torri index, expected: -2.96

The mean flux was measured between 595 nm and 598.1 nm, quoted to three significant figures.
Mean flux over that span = 19.4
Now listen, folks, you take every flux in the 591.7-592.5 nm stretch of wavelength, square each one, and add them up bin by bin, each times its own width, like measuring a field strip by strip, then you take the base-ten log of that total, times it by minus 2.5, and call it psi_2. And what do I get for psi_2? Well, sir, -6.1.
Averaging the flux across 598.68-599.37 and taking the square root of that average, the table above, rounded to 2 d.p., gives 4.70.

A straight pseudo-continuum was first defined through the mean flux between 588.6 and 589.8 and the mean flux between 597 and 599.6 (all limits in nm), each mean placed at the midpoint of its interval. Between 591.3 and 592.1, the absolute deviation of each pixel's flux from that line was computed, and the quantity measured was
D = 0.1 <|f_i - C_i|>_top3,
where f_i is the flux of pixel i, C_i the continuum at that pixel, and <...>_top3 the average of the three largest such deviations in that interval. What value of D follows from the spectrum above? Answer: 0.30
